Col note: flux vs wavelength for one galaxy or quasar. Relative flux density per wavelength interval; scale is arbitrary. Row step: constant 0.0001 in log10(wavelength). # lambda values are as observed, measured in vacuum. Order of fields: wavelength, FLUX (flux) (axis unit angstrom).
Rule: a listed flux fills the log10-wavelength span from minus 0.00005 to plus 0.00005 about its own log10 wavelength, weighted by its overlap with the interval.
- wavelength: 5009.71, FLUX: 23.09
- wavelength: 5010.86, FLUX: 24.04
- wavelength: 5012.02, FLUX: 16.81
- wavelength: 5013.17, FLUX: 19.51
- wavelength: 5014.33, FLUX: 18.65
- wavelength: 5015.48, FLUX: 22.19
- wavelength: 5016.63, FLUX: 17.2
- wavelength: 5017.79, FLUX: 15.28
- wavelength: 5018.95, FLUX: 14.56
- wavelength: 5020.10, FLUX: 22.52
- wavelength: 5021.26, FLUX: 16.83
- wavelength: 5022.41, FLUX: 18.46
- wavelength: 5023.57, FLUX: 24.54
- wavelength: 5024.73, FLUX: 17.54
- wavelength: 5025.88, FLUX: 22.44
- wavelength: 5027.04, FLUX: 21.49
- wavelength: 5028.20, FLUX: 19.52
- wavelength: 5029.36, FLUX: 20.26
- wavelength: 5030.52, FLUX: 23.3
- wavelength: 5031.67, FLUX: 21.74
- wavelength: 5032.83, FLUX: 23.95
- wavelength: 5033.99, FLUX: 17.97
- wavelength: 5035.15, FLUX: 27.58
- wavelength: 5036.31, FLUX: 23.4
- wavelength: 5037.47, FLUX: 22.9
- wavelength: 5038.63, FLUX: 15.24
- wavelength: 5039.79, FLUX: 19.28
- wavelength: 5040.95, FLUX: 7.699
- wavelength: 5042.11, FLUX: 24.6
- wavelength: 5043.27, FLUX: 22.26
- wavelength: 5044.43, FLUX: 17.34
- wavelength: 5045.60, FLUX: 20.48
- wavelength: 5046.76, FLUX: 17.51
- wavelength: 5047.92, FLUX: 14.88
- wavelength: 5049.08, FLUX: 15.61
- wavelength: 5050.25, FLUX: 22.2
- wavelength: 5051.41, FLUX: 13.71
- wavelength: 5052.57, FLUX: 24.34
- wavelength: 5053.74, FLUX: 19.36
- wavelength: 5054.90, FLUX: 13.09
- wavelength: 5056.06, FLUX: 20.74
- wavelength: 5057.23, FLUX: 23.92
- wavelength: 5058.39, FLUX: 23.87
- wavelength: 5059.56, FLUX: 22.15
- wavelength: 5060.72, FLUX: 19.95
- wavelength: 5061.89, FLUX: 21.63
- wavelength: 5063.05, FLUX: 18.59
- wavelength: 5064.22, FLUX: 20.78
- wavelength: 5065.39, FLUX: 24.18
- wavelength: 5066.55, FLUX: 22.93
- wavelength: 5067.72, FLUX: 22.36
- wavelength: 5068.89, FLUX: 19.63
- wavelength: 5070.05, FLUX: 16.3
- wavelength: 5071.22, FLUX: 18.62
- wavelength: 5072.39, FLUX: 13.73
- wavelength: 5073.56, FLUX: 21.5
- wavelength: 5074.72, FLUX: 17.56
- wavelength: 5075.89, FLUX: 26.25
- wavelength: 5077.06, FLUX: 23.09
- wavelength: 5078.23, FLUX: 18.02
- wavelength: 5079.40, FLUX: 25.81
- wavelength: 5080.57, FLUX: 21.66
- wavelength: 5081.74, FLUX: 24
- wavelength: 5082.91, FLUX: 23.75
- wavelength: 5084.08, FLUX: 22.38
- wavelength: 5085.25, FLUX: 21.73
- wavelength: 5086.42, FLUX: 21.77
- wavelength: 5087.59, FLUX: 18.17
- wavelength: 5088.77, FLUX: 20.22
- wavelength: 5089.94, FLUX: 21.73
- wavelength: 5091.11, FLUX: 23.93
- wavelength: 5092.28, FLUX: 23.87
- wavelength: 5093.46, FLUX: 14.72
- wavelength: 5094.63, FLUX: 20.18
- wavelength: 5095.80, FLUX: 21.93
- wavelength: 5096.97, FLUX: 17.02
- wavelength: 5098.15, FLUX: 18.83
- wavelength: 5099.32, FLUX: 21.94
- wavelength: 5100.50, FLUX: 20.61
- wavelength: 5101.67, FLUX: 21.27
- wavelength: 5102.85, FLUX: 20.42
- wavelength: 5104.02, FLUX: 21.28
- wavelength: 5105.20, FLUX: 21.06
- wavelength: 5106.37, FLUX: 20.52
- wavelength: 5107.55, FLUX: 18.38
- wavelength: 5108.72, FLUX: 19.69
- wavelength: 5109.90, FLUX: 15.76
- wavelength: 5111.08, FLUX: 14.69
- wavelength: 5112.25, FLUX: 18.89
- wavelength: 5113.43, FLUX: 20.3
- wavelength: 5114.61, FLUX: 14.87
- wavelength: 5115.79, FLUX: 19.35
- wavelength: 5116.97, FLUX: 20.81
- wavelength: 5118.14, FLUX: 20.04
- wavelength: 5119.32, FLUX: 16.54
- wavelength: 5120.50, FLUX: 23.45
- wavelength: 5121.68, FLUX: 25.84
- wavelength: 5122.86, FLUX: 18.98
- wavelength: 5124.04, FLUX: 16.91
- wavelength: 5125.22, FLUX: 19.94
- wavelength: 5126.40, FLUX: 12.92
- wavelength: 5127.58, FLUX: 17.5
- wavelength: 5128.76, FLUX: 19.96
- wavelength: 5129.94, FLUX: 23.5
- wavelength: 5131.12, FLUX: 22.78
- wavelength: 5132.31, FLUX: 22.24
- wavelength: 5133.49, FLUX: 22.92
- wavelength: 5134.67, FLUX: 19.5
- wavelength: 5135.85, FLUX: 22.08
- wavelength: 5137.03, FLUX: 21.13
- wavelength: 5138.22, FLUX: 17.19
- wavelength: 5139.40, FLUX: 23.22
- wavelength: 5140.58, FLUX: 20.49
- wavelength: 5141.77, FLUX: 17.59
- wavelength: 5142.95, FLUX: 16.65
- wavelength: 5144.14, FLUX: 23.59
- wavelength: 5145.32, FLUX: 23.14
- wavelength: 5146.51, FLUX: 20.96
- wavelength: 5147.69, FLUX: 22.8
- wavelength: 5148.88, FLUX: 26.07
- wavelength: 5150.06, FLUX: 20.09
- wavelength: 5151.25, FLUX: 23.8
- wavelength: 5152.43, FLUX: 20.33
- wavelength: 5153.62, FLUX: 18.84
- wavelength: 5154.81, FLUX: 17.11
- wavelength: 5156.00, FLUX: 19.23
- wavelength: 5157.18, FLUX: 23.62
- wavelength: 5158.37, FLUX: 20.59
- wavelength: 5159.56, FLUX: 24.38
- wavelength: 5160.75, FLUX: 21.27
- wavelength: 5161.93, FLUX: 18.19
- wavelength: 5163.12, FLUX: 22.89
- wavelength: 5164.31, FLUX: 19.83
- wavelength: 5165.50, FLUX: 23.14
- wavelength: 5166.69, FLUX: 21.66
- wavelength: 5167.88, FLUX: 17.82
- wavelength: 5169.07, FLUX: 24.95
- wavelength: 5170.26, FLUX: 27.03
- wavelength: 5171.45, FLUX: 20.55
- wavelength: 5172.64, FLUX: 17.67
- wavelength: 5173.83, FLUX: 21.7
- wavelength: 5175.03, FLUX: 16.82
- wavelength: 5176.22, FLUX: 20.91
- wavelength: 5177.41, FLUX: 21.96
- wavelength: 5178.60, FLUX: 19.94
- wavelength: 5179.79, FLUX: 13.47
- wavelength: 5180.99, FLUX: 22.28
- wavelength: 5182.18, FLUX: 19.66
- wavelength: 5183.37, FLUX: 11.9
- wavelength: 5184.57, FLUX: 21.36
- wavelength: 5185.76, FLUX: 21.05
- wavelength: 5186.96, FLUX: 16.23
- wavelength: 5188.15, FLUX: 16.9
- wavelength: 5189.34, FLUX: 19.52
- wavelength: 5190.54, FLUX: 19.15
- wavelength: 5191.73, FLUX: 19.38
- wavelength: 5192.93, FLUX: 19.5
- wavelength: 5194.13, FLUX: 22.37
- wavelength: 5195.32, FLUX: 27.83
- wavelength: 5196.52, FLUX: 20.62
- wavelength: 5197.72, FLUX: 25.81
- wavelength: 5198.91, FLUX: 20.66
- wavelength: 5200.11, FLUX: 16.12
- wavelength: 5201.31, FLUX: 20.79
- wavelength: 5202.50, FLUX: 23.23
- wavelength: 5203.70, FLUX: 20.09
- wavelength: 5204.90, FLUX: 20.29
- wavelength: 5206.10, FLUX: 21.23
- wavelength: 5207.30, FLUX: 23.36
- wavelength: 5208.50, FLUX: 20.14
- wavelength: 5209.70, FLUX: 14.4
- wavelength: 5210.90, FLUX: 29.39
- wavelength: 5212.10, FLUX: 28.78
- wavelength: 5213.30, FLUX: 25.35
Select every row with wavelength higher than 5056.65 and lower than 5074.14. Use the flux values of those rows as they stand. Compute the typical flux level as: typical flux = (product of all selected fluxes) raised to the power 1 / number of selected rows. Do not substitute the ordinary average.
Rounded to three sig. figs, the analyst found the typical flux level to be 20.5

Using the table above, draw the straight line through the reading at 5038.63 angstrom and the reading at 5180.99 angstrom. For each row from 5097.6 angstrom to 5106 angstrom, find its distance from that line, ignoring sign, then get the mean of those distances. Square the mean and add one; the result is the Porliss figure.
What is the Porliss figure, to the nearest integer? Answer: 7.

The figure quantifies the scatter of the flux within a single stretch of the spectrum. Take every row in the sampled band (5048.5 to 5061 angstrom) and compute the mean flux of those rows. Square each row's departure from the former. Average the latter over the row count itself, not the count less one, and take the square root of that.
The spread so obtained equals 3.9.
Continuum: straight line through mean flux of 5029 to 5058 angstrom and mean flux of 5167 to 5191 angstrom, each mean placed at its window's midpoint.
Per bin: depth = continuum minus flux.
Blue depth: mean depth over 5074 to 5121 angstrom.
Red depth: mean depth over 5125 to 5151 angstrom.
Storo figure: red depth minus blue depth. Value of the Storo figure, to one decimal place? -0.4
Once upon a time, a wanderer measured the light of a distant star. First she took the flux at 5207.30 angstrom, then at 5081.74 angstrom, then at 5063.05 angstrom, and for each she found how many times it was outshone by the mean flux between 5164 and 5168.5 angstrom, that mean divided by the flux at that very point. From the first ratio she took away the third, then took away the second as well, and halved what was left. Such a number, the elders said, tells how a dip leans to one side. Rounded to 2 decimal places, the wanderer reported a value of -0.54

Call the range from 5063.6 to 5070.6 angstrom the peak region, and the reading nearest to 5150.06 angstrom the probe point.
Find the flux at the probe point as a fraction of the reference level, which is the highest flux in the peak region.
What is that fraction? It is 0.83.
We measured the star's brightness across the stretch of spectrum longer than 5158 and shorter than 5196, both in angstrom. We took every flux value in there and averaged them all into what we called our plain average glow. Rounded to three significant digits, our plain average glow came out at 20.4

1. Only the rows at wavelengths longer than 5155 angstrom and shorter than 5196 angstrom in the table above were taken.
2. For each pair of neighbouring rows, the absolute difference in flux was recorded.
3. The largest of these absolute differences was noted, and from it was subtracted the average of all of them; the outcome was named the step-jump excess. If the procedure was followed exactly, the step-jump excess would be 5.8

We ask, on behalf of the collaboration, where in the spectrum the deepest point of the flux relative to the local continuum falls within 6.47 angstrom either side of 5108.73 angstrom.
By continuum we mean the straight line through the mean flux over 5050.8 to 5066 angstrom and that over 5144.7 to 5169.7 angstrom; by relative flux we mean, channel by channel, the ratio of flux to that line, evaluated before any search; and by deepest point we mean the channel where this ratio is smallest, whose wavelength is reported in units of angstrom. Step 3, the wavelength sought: 5111.08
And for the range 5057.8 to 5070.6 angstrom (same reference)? 5070.05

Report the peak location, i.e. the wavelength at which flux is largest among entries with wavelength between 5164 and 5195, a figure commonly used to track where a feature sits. 5170.26 angstrom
